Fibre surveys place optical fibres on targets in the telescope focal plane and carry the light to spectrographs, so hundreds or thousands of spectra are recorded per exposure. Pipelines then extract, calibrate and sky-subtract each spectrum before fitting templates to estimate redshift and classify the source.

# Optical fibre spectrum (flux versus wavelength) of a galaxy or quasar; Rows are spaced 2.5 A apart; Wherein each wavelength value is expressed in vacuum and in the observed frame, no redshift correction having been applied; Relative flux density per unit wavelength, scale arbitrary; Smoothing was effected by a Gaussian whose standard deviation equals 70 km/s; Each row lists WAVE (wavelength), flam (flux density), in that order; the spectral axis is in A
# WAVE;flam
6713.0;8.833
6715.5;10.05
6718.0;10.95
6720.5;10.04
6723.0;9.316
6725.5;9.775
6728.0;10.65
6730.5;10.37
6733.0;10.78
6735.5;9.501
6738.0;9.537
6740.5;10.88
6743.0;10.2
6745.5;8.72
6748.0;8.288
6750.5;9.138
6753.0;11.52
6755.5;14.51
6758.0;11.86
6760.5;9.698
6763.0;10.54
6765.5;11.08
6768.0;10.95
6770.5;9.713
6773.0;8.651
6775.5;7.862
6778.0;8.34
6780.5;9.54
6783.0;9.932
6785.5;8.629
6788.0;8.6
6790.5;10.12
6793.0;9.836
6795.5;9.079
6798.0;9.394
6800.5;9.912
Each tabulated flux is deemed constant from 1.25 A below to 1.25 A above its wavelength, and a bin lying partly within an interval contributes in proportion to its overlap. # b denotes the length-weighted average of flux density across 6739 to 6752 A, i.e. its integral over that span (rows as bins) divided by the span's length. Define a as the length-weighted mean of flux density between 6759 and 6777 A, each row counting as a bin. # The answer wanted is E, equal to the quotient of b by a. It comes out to 0.97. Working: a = 9.8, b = 9.5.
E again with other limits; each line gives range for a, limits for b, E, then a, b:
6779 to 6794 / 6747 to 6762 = 1.15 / 9.4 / 10.9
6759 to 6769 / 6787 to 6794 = 0.90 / 10.6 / 9.5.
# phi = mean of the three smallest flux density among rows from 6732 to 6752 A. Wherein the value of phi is 8.72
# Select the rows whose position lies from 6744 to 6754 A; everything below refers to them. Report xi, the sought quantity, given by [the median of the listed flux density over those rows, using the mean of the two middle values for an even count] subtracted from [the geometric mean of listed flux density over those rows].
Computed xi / 0.41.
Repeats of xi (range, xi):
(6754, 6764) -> 0.32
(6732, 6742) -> -0.01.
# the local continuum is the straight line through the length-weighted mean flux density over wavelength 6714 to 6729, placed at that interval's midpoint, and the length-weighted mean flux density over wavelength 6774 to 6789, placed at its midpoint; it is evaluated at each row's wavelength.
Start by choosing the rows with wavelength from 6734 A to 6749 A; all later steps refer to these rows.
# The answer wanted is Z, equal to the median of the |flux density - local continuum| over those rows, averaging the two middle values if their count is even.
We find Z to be 0.7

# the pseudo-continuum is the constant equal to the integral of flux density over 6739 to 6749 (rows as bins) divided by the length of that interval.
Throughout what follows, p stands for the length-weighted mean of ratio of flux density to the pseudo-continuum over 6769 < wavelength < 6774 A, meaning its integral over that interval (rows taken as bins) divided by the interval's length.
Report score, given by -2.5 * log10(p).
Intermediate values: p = 0.97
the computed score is 0.030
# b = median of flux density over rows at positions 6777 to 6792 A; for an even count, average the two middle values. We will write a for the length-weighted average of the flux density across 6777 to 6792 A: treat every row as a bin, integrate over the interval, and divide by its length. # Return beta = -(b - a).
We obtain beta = 0.13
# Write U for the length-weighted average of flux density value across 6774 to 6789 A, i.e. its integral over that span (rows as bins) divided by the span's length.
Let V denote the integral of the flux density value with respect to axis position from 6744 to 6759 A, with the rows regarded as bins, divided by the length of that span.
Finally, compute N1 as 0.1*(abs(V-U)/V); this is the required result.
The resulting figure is 0.017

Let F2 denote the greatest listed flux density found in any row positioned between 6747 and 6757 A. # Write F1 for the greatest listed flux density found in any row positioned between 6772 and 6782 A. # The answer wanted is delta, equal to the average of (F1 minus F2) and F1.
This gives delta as 2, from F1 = 9.54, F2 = 14.51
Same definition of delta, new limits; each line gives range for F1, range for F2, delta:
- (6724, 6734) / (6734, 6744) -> 5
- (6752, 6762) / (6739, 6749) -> 9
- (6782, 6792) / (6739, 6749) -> 5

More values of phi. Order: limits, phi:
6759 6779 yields 8.28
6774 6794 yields 8.27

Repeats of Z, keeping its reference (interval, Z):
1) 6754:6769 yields 1.9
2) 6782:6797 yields 0.9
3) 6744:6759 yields 1.7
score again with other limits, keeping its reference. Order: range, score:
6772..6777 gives 0.160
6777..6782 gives 0.062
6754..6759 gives -0.348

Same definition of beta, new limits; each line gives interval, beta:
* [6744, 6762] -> 0.83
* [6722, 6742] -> 0.04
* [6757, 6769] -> -0.15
